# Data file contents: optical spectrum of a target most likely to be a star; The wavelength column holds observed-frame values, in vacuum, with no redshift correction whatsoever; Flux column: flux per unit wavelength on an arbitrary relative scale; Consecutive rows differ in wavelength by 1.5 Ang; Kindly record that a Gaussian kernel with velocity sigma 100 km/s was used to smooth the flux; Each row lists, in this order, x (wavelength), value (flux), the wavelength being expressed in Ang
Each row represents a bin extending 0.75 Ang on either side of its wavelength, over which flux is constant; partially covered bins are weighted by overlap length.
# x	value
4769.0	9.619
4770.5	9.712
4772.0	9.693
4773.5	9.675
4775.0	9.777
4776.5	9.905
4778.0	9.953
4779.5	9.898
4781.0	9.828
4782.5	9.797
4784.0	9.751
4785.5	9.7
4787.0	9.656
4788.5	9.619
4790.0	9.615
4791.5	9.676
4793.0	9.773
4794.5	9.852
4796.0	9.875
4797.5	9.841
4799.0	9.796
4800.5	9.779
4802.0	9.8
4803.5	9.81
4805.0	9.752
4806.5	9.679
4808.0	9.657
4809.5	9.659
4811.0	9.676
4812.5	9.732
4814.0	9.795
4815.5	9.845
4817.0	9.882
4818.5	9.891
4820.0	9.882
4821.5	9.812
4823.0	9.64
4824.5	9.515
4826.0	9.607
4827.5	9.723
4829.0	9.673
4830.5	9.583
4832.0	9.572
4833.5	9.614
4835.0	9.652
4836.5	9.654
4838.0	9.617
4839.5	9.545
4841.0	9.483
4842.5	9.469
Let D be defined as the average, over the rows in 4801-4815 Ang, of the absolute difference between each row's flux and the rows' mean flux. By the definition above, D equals 0.054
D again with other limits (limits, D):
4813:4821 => 0.031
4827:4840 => 0.044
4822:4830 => 0.056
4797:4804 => 0.016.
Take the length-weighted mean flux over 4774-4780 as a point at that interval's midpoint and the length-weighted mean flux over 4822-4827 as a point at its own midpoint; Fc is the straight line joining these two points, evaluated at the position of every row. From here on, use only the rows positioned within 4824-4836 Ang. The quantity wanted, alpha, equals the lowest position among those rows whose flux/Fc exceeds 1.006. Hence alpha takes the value 4827.5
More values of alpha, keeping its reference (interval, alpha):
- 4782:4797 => 4794.5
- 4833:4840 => 4833.5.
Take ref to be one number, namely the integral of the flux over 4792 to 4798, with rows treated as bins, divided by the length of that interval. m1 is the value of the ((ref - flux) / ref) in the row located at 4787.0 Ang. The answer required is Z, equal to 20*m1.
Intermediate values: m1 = 0.018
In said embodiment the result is 0.35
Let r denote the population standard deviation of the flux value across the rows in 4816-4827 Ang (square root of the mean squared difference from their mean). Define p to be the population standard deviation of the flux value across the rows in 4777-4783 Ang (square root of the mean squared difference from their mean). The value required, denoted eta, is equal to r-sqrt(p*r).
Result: 0.05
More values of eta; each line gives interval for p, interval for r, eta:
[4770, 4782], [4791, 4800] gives -0.02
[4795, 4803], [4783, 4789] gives 0.01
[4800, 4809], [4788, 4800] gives 0.02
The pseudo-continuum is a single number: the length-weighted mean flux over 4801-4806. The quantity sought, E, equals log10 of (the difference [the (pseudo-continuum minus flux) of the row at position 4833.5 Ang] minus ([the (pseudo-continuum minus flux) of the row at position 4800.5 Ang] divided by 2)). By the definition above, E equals -0.78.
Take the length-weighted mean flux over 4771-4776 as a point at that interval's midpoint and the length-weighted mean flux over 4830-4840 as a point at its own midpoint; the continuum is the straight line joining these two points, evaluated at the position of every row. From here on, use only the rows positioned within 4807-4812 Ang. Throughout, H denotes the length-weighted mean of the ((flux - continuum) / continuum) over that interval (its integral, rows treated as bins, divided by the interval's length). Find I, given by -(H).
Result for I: -0.001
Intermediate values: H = 0.001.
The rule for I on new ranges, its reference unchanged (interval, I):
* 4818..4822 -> -0.024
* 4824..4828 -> 0.001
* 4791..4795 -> -0.008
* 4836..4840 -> 0.000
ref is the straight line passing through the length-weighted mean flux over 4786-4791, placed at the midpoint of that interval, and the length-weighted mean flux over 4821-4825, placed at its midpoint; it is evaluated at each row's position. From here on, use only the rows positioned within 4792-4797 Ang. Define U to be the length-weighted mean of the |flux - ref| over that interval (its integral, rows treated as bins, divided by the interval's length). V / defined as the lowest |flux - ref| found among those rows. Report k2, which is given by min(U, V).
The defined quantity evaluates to 0.135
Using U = 0.19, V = 0.135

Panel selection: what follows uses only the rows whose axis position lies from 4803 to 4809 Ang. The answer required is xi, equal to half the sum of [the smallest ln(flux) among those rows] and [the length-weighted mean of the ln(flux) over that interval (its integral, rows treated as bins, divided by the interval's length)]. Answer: 2.27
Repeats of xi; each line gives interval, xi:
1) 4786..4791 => 2.26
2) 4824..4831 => 2.26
